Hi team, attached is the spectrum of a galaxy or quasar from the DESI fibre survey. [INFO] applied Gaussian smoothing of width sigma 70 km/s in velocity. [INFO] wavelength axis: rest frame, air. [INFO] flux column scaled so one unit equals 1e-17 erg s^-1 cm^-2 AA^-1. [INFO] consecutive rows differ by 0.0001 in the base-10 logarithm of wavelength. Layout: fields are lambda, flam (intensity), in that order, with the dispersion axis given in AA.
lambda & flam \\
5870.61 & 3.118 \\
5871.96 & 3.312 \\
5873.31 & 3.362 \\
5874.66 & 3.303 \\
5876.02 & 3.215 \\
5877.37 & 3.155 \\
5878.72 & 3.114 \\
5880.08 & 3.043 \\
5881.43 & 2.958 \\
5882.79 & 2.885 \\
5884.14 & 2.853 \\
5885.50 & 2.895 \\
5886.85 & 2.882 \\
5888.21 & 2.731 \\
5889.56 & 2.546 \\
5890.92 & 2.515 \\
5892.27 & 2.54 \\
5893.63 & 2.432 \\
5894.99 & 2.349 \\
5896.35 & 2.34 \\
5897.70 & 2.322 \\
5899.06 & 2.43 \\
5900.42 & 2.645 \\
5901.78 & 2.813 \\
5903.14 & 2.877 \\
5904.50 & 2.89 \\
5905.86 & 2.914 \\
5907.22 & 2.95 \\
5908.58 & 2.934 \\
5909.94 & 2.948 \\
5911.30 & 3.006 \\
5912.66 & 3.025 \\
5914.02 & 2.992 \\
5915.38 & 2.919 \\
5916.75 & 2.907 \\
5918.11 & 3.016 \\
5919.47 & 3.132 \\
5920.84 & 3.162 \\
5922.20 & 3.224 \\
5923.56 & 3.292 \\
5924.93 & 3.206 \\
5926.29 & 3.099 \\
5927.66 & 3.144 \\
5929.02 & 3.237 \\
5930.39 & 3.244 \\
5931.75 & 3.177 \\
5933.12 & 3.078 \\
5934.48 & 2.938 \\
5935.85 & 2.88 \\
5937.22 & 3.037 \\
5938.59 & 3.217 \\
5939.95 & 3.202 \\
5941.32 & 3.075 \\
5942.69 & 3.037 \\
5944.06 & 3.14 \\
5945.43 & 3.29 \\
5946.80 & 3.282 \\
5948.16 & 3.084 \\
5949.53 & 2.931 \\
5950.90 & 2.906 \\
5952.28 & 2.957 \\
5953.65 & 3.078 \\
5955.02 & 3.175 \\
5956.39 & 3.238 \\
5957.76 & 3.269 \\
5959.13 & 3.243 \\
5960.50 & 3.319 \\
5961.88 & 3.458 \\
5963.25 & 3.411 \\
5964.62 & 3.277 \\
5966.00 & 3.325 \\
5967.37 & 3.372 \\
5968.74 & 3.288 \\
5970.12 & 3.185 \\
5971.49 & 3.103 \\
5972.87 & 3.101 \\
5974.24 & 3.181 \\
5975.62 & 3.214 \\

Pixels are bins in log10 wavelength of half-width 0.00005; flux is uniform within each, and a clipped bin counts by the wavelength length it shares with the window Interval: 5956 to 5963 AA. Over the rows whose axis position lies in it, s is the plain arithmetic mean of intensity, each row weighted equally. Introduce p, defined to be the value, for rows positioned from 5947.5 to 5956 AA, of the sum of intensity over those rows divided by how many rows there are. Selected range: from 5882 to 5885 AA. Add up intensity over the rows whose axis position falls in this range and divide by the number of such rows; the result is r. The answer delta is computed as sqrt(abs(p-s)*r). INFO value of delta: 0.9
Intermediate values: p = 3.02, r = 2.87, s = 3.31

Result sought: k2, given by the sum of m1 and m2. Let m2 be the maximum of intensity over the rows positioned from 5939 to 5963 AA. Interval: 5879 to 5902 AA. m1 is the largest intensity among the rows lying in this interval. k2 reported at 6.50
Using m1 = 3.043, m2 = 3.458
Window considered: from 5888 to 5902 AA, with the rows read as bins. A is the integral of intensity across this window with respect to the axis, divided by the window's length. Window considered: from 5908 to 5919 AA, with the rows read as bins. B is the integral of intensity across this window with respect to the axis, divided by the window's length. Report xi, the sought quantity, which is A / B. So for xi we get 0.84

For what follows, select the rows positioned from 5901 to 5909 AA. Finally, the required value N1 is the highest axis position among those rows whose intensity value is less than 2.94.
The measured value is 5908.58 AA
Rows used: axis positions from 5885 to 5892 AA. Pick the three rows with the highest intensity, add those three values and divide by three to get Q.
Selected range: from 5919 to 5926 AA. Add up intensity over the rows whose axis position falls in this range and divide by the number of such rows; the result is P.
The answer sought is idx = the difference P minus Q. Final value 0.4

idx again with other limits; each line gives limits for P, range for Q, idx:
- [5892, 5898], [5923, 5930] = -0.8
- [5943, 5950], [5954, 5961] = -0.1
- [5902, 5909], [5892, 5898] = 0.5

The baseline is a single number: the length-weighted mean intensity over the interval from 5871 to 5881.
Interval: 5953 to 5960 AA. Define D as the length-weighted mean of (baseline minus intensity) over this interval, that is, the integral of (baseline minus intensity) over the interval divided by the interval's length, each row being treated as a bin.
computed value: 0.00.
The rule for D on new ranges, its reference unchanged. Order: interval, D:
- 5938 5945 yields 0.07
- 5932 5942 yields 0.14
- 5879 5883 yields 0.22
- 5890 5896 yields 0.75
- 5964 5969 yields -0.11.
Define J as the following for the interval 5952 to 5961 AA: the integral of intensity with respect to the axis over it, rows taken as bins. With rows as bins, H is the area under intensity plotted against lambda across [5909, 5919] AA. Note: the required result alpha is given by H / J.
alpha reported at 1.04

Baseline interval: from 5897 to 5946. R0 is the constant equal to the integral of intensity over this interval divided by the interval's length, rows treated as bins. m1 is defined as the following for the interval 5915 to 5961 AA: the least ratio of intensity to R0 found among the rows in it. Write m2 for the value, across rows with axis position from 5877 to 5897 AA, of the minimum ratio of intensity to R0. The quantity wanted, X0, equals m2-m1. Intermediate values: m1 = 0.957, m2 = 0.777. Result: -0.18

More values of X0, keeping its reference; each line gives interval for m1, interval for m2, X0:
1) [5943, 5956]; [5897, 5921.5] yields -0.19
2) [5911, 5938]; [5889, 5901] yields -0.19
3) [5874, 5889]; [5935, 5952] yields 0.05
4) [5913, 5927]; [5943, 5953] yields 0.00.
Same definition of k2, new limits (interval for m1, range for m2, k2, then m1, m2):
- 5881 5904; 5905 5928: 6.25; 2.958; 3.292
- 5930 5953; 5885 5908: 6.24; 3.29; 2.95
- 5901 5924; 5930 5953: 6.58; 3.292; 3.29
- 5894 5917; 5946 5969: 6.48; 3.025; 3.458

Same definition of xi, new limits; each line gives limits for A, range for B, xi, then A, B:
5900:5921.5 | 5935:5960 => 0.95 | 2.9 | 3.11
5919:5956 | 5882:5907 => 1.17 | 3.1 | 2.67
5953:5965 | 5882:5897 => 1.24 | 3.3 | 2.64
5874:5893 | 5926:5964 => 0.92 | 2.9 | 3.15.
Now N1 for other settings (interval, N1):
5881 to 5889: 5888.21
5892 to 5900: 5899.06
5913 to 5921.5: 5916.75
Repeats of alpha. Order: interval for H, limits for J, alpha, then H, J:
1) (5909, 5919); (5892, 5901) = 1.36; 29.8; 21.9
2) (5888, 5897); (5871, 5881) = 0.70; 22.3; 32.1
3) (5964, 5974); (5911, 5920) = 1.20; 32.3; 27.0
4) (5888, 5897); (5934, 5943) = 0.81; 22.3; 27.5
